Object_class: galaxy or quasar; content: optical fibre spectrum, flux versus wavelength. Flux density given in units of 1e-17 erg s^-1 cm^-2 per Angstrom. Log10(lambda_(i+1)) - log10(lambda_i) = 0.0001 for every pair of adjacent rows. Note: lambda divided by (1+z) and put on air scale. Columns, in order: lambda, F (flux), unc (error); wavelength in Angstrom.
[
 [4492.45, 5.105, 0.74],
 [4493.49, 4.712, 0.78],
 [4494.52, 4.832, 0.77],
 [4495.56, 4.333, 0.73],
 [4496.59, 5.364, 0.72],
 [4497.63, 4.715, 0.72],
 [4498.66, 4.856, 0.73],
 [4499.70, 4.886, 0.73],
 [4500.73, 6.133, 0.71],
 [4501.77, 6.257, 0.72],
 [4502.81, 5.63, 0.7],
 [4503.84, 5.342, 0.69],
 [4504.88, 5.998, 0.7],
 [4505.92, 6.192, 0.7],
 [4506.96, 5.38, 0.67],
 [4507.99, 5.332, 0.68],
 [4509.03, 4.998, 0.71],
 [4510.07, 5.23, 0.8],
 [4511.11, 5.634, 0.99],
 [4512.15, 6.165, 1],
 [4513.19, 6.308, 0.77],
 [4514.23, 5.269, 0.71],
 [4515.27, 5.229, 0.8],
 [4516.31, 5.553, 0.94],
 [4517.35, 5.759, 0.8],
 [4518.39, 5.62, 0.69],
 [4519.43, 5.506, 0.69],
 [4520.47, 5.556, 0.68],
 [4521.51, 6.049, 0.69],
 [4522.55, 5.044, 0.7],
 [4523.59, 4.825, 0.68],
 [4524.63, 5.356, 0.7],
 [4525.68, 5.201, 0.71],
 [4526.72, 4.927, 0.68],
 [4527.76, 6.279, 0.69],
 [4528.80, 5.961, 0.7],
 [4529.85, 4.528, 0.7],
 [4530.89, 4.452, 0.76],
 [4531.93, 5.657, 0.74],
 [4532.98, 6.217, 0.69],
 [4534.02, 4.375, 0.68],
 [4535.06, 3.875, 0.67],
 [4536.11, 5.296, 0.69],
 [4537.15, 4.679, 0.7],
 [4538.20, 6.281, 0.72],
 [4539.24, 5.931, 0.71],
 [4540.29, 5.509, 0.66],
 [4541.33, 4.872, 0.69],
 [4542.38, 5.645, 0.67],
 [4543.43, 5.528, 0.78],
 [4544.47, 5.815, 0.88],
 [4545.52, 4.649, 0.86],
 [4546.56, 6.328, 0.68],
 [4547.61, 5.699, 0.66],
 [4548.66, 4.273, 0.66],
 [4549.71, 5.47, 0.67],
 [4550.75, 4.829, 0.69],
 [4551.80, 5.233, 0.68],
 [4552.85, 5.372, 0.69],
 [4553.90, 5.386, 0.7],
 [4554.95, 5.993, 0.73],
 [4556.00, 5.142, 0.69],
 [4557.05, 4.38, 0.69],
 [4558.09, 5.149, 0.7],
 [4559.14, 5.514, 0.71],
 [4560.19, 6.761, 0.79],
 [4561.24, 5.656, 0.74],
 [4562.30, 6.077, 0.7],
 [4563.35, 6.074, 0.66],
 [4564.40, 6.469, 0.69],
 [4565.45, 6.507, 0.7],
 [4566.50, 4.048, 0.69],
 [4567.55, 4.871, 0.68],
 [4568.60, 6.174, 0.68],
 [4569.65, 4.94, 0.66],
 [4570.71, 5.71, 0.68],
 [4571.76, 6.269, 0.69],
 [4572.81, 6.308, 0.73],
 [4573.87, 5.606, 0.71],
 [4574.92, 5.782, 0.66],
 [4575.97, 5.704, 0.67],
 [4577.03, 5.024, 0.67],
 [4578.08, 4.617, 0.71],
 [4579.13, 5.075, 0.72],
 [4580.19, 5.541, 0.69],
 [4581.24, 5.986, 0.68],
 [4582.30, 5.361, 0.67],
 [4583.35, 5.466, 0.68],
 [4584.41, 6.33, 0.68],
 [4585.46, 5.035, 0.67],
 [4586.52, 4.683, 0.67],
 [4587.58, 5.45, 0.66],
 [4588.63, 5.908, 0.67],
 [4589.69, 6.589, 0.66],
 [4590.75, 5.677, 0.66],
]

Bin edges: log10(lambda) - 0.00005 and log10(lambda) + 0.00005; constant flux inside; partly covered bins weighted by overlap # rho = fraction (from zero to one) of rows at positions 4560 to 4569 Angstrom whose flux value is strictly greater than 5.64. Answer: 0.78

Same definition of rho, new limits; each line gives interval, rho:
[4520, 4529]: 0.33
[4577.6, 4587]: 0.22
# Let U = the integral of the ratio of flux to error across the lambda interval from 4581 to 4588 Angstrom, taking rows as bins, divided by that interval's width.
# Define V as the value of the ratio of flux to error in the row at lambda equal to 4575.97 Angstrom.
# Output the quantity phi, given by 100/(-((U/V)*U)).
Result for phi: -13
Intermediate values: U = 8.1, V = 8.5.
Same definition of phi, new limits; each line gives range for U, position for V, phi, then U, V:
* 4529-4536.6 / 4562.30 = -18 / 7.0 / 8.7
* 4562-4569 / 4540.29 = -12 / 8.4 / 8.3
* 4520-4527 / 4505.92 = -15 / 7.6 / 8.8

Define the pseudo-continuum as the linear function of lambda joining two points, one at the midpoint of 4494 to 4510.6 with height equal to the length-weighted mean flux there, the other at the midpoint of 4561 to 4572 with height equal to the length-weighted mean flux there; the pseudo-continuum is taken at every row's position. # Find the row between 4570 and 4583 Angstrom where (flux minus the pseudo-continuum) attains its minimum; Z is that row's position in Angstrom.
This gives 4578.08 Angstrom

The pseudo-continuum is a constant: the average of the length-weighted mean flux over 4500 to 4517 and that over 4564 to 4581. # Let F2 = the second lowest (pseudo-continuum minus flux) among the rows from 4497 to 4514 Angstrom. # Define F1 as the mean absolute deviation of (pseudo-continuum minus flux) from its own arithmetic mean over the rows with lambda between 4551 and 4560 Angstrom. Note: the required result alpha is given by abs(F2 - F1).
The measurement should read 0.95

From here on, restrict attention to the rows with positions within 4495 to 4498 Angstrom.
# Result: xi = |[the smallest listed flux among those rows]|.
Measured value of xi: 4.33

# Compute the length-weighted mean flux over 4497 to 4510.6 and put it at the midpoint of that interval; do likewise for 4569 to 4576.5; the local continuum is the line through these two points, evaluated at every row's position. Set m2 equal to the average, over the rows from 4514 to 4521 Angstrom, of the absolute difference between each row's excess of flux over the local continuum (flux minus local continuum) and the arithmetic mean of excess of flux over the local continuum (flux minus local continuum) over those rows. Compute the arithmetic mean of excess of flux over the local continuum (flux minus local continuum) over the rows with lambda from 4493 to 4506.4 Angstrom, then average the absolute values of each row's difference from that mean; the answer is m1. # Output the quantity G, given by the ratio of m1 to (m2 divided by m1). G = 2.2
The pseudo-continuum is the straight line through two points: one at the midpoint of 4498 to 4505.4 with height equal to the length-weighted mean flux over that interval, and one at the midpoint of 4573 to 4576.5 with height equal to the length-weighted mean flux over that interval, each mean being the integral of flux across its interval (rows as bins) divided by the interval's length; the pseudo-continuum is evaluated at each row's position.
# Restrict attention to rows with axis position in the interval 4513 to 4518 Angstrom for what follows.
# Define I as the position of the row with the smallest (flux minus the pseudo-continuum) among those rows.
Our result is 4515.27 Angstrom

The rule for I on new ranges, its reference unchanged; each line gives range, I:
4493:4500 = 4495.56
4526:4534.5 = 4534.02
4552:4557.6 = 4557.05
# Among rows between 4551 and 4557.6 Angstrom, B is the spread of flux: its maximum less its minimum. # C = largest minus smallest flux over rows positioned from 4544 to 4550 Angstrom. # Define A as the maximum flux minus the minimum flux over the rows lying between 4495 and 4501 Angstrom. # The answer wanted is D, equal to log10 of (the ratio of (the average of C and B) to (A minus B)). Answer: 1.0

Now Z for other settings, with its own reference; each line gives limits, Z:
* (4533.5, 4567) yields 4535.06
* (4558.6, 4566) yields 4559.14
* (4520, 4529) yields 4523.59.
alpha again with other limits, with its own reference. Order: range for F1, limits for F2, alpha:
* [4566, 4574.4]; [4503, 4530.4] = 1.33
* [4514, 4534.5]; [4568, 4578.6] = 1.12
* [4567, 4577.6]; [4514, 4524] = 0.58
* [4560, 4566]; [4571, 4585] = 1.03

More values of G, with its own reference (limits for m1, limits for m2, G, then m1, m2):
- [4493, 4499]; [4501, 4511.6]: 0.1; 0.21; 0.35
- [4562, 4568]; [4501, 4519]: 2.0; 0.82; 0.34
